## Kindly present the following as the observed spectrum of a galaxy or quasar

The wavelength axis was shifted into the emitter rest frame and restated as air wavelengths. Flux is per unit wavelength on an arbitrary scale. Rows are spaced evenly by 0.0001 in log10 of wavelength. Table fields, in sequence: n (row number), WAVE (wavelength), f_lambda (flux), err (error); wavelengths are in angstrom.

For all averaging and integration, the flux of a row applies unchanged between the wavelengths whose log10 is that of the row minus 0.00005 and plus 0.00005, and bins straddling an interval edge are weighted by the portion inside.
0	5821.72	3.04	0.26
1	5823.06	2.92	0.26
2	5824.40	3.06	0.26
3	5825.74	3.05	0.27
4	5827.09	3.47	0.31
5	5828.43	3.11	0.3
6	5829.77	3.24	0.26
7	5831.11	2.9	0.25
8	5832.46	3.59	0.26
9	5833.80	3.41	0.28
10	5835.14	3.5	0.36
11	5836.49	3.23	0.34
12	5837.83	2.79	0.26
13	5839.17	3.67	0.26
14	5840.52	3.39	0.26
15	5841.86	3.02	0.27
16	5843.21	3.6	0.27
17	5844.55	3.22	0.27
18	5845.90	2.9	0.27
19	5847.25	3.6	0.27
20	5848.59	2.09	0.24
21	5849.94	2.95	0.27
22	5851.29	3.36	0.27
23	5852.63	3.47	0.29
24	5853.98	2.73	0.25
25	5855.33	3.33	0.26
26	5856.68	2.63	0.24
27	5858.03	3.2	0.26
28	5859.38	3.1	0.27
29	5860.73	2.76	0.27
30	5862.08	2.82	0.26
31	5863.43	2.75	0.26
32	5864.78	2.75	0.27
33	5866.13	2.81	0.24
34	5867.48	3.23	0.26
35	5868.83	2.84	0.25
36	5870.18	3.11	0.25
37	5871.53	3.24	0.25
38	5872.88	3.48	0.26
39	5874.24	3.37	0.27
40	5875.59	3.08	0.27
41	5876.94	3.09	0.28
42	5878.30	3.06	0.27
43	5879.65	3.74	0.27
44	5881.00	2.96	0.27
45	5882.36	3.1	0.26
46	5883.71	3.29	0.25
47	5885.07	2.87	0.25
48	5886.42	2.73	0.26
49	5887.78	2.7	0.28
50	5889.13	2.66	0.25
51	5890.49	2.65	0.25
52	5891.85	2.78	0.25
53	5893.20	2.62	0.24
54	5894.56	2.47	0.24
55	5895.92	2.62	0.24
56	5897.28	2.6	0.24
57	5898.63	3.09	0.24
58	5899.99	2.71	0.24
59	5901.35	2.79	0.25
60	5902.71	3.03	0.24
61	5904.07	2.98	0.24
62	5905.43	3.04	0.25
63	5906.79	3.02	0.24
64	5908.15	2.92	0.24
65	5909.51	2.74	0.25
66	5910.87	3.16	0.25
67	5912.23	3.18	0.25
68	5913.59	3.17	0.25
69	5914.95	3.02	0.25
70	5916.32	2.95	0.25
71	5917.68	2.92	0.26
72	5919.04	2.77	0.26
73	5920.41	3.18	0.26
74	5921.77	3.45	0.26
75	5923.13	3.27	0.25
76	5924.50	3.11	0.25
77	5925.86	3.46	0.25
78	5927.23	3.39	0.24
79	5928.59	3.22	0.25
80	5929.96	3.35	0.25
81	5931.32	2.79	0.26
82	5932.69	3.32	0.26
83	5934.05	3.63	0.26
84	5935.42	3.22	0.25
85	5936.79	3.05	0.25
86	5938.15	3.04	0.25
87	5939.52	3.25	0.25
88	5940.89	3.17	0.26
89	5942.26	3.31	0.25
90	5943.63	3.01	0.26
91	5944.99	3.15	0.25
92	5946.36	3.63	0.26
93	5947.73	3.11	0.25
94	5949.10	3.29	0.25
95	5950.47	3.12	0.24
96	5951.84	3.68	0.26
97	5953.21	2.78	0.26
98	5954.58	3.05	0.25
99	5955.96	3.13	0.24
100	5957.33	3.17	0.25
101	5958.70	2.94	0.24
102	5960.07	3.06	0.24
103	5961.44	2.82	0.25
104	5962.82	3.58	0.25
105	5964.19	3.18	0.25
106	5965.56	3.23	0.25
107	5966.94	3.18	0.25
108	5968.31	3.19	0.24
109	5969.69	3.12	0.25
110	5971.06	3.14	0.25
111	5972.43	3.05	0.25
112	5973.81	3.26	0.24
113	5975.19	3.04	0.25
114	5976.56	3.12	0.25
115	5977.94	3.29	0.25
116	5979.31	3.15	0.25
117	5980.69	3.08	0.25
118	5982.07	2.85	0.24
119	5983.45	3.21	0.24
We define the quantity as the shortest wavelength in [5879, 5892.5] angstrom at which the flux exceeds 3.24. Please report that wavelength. 5879.65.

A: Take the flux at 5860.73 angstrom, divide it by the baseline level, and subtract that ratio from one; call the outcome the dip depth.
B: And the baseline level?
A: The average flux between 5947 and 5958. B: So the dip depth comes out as 0.13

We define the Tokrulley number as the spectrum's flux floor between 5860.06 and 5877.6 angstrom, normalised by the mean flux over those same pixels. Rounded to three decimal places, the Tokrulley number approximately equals 0.909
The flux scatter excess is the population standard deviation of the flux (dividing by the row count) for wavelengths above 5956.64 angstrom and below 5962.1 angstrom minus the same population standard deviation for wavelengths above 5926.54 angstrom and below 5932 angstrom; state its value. -0.11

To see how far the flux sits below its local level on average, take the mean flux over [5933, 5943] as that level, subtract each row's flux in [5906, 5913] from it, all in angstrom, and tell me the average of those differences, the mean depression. 0.23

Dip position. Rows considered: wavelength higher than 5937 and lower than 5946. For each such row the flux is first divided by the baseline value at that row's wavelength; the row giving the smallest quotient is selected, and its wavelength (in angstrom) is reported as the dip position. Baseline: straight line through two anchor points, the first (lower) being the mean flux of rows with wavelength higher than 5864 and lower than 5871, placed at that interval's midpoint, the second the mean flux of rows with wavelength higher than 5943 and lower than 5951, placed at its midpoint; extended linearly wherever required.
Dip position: 5943.63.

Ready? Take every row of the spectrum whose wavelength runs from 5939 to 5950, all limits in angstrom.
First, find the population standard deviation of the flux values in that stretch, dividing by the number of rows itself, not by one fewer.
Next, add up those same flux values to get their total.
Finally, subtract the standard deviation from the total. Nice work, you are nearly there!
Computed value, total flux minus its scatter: 25.7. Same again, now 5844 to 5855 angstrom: 23.9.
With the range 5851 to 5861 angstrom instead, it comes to 24.3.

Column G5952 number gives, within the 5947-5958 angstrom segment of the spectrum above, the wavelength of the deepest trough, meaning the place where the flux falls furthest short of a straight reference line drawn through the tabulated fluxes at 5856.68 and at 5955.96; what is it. 5953.21 angstrom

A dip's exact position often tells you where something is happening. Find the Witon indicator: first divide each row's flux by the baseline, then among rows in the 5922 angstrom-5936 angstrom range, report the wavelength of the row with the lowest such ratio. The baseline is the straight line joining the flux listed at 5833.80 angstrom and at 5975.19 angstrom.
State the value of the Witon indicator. 5931.32 angstrom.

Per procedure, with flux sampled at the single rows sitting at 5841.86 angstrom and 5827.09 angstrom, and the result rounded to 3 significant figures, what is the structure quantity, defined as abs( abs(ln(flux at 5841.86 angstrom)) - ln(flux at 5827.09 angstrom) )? 0.139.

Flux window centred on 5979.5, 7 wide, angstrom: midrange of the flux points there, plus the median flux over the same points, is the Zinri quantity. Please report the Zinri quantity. 6.19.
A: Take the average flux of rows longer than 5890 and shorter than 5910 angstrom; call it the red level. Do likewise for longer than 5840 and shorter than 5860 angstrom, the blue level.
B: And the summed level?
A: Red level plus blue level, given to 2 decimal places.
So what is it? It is 5.91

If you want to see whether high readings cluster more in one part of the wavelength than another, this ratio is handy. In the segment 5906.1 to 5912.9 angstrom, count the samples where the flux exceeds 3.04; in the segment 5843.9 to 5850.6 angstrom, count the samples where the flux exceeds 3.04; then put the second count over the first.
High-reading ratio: 1.0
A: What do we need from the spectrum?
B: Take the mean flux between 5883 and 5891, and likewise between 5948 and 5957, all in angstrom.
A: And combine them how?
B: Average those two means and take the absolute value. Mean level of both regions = 3.00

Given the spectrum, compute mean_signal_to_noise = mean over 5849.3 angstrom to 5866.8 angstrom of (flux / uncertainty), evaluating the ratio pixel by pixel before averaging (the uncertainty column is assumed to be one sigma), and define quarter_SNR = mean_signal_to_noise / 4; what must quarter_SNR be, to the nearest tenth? 2.8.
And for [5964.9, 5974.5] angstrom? 3.2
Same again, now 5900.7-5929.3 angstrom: 3.1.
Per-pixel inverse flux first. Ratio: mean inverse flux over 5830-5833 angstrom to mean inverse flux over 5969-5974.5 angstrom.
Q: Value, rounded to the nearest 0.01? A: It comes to 0.98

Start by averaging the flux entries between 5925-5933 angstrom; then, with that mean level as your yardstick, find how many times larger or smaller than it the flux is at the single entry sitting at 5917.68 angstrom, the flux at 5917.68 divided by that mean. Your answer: 0.90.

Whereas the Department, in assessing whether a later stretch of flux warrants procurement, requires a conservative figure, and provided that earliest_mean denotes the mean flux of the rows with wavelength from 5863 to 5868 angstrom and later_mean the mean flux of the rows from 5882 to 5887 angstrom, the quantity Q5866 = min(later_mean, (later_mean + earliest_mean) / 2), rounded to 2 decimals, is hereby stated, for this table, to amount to 2.94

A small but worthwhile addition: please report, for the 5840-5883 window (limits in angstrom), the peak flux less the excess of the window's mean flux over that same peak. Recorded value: 4.39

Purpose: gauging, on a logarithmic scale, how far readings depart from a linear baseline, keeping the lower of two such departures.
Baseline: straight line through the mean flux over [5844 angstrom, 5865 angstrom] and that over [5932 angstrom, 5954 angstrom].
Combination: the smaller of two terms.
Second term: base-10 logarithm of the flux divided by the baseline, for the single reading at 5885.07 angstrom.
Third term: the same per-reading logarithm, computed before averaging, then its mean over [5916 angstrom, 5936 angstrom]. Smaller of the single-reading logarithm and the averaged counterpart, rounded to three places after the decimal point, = -0.029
